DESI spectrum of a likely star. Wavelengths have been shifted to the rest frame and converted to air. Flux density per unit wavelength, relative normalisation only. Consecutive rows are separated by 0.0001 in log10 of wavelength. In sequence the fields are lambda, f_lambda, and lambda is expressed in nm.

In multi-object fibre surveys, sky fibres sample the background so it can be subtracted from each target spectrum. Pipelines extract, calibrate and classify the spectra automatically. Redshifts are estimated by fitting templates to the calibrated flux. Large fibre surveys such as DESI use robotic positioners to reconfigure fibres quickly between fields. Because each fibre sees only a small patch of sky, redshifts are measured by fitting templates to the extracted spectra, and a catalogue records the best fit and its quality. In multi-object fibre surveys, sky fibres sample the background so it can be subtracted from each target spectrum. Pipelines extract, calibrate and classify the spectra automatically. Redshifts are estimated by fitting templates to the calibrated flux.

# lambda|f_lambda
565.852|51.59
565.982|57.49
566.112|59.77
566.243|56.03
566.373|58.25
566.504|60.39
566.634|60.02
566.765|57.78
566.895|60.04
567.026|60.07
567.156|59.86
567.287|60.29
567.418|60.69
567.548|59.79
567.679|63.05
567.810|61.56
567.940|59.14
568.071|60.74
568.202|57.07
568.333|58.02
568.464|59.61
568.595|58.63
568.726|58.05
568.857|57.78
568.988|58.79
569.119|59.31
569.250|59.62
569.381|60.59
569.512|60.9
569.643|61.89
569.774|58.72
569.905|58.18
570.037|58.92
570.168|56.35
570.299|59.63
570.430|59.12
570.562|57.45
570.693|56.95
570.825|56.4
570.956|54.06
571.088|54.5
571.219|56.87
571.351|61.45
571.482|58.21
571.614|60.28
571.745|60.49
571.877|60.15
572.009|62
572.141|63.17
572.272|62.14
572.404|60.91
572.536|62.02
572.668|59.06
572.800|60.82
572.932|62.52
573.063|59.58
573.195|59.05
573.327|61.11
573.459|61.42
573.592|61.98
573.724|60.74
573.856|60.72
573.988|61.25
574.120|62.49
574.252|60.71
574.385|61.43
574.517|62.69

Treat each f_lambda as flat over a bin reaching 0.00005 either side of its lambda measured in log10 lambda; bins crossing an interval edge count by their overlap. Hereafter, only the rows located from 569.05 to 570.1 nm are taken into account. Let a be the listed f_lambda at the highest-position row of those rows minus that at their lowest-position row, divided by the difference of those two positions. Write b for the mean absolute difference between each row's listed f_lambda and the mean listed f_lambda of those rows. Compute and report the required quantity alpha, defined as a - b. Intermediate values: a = -0.4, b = 1.02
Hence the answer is -1.4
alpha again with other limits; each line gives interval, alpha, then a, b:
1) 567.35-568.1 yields -0.9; 0.1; 0.98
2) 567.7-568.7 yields -4.9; -3.7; 1.19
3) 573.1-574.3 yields 0.9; 1.6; 0.66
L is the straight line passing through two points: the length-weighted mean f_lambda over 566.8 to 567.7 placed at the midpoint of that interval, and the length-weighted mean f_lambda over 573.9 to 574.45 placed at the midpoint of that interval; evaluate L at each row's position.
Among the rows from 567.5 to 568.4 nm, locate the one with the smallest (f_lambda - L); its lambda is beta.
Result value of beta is 568.202 nm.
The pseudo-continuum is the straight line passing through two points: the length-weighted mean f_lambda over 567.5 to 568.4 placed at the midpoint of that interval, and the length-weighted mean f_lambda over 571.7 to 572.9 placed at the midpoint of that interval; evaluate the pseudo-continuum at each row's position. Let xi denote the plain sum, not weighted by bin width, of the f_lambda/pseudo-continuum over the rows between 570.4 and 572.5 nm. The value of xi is 15.5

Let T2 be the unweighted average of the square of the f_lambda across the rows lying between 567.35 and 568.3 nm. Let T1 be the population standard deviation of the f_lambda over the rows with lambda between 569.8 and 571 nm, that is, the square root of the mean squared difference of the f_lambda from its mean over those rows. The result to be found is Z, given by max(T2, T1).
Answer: 3638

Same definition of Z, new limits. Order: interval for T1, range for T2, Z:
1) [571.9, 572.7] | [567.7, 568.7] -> 3513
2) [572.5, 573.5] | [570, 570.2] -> 3323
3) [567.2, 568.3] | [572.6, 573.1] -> 3661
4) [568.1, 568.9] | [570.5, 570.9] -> 3242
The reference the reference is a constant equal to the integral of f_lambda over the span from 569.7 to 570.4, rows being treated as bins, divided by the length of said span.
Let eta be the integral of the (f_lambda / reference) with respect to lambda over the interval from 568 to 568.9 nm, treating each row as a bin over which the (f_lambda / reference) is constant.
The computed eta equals 0.90 nm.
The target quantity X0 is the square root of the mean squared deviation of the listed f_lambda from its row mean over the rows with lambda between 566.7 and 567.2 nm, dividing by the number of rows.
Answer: 0.96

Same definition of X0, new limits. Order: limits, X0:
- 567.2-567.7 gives 1.25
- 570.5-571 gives 1.30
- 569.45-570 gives 1.53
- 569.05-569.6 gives 0.66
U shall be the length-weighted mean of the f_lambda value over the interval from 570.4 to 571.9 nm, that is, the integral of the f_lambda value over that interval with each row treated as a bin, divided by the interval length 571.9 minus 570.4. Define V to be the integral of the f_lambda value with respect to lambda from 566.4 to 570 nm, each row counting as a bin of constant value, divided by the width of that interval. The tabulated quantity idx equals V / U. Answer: 1.03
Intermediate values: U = 57.9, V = 59.6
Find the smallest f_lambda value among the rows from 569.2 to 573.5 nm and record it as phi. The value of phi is 54.06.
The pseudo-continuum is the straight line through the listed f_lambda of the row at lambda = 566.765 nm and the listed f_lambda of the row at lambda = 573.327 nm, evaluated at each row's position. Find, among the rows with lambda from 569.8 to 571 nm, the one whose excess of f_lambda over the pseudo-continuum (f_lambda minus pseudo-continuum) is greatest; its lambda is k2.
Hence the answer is 570.299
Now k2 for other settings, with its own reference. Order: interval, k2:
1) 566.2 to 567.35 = 566.504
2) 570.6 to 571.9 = 571.351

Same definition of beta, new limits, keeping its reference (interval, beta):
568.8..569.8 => 568.857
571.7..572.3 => 571.877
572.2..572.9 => 572.668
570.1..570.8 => 570.168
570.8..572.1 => 570.956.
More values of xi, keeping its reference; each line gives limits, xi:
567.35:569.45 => 15.9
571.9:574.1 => 15.9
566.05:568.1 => 16.1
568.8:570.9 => 15.6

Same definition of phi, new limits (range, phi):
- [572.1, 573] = 59.06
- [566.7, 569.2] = 57.07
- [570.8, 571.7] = 54.06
